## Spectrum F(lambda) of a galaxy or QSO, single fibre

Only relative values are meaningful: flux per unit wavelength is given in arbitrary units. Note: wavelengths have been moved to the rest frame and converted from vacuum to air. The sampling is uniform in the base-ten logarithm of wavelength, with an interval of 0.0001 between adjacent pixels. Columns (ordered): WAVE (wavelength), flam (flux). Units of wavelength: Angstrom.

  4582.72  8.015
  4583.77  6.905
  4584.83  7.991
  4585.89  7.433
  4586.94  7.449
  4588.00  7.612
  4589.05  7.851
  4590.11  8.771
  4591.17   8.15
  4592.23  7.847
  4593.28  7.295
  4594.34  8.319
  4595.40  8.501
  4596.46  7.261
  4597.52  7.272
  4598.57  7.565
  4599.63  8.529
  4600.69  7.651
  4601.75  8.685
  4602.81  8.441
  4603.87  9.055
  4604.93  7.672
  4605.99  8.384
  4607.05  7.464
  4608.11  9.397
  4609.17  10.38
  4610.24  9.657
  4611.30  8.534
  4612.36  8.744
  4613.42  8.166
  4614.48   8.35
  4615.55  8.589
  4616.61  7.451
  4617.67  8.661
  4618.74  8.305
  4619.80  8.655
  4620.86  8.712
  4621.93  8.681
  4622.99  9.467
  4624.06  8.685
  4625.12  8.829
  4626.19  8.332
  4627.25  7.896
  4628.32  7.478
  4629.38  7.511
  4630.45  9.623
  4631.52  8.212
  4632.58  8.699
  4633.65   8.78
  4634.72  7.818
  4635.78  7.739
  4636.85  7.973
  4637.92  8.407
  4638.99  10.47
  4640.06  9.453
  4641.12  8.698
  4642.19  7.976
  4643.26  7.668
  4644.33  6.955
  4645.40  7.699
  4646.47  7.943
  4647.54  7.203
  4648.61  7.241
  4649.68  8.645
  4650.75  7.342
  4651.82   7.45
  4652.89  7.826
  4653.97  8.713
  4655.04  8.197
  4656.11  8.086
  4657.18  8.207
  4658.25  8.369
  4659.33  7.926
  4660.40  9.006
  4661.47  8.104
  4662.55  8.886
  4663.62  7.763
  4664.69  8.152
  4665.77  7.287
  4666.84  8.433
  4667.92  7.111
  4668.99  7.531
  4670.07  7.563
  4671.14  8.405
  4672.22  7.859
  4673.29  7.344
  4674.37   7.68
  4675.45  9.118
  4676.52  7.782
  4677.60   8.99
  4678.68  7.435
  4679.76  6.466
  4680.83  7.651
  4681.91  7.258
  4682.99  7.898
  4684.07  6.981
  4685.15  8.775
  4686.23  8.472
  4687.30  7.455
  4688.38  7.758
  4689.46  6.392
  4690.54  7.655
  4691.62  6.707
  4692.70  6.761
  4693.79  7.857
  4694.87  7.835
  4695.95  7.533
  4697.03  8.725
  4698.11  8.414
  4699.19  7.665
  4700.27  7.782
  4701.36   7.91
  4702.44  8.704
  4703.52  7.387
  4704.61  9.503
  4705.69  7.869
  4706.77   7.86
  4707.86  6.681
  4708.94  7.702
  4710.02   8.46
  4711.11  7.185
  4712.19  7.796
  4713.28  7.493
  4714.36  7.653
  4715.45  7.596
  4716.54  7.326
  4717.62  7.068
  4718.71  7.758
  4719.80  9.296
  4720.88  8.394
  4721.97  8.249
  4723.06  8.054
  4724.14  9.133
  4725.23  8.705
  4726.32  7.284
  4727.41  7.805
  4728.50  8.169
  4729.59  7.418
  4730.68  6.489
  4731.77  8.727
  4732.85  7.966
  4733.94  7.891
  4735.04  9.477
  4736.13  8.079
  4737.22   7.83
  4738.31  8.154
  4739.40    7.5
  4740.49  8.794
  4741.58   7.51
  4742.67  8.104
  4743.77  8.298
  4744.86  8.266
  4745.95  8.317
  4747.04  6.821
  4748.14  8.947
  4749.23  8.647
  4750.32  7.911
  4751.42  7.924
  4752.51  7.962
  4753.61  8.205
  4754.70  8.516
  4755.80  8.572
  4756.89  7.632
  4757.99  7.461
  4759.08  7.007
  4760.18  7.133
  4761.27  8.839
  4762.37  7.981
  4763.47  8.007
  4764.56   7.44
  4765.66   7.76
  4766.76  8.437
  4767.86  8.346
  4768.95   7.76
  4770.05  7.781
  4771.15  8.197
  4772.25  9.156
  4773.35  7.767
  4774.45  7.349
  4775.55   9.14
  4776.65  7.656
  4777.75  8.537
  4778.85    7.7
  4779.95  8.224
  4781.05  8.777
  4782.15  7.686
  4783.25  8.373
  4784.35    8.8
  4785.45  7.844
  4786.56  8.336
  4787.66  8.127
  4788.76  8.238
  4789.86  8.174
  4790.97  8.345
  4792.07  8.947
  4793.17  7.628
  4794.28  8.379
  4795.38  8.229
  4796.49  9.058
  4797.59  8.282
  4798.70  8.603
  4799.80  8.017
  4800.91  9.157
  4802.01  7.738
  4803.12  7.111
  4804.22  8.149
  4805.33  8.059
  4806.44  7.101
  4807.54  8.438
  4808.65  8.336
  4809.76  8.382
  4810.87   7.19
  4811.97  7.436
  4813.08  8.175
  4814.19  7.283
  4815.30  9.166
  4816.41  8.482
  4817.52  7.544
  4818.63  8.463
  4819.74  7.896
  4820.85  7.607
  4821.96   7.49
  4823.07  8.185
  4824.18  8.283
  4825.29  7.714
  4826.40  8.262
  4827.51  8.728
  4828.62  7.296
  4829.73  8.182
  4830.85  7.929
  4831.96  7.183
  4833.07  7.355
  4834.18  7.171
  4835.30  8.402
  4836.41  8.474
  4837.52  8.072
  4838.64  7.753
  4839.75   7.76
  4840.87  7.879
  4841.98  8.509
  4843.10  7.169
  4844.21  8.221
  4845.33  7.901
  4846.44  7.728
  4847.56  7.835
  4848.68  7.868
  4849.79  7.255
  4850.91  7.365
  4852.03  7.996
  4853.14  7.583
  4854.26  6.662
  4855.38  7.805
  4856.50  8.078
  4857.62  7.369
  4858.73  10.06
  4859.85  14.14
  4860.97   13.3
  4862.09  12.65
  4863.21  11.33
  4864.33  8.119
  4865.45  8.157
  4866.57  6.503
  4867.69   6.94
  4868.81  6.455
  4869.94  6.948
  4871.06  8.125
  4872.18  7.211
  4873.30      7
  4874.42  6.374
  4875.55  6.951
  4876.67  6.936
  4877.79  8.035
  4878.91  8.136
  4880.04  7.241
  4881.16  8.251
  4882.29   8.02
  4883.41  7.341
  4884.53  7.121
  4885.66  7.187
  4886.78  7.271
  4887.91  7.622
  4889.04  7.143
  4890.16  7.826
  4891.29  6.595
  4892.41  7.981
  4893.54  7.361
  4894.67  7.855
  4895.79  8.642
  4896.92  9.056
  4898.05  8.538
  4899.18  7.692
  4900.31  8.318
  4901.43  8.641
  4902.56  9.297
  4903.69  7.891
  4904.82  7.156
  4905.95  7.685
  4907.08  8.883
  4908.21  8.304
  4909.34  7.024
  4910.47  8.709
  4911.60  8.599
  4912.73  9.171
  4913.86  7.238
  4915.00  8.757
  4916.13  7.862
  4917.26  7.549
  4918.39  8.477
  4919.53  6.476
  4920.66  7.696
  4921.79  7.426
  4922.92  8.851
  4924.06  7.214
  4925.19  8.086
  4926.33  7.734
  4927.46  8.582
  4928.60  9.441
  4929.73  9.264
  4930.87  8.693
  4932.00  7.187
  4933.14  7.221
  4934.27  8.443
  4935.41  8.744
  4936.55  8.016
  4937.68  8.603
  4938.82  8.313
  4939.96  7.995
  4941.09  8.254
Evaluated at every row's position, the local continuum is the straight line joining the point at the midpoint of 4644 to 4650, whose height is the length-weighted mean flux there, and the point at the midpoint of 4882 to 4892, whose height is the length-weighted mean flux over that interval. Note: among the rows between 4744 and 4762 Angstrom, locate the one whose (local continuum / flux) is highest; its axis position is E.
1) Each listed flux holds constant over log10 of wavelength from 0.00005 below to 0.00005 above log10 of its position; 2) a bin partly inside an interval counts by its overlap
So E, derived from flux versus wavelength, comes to 4747.04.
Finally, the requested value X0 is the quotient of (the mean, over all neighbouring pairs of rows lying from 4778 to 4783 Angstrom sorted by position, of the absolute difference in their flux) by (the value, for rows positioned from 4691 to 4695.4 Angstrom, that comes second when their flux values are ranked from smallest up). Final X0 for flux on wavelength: 0.107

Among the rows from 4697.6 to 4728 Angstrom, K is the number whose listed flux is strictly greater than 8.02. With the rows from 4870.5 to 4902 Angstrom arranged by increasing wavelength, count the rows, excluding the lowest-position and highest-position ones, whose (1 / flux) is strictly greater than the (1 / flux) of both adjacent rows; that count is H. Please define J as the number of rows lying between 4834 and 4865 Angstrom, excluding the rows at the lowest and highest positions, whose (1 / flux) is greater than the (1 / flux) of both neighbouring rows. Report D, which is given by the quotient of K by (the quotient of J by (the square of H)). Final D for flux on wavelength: 107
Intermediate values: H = 8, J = 6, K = 10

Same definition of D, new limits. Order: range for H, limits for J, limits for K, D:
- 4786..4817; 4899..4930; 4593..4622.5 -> 269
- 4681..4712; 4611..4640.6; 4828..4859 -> 64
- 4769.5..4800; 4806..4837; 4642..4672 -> 133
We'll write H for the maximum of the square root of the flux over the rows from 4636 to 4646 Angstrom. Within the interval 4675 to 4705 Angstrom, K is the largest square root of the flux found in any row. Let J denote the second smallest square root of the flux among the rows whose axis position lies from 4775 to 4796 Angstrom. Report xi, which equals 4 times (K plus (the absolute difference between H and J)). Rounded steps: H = 3.24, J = 2.77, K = 3.08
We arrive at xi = 14.2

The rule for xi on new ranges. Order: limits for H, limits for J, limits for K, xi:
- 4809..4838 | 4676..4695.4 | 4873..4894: 13.4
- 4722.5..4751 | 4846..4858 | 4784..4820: 13.7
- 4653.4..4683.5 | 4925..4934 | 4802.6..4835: 13.4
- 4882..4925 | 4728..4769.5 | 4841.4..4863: 16.8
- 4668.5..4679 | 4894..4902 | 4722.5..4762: 13.2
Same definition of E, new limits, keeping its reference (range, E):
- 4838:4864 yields 4854.26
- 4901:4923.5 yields 4919.53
